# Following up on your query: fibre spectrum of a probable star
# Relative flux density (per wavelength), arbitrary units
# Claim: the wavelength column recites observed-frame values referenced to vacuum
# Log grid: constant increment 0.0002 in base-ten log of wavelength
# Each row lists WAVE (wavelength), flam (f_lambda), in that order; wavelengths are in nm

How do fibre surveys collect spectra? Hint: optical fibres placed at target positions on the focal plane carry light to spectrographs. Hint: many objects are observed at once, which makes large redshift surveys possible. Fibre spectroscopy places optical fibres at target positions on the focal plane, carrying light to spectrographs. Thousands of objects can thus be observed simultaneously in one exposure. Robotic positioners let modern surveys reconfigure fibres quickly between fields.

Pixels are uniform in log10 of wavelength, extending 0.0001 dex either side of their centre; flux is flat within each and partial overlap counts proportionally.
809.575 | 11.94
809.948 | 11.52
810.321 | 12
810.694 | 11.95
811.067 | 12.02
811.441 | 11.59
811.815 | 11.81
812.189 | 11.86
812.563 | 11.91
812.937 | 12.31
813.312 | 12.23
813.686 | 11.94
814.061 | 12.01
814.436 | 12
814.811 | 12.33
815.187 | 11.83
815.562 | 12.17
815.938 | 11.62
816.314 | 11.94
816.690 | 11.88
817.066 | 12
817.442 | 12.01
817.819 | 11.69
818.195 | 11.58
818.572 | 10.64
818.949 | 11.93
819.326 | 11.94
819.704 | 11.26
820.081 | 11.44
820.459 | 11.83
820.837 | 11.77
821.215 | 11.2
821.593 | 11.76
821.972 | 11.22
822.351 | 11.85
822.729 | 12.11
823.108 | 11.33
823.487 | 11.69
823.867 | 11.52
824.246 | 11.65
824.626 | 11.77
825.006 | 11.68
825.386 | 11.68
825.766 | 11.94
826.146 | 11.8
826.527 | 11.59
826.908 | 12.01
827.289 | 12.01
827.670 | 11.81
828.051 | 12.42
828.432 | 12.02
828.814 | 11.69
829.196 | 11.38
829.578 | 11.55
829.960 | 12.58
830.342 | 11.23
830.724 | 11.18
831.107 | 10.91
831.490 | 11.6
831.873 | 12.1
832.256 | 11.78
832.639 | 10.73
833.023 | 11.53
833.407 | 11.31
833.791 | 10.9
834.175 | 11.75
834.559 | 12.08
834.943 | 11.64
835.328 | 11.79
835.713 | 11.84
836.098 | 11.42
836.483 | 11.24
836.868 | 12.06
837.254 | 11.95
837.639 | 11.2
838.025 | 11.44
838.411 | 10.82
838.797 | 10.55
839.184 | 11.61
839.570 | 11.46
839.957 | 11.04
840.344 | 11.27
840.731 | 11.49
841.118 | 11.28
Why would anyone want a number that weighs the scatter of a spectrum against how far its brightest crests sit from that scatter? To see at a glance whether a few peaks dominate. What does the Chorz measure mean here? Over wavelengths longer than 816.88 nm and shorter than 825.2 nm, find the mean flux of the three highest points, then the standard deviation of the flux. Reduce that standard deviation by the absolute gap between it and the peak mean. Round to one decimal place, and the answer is -11.4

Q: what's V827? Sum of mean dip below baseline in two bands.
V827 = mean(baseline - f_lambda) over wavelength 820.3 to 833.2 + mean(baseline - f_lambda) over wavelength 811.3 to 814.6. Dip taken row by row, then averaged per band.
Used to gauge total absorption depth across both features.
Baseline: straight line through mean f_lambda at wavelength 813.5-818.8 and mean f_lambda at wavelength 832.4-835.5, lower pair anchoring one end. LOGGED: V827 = -0.13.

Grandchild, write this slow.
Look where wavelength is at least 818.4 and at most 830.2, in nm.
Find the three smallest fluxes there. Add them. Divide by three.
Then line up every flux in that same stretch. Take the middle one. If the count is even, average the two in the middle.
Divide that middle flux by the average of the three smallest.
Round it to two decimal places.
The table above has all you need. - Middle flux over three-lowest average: 1.07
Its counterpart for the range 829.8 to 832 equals 1.03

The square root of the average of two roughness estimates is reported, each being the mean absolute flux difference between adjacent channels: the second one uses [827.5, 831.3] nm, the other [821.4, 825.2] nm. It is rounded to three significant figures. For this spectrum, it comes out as 0.650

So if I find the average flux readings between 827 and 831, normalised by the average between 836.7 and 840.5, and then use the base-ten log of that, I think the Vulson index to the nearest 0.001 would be 0.017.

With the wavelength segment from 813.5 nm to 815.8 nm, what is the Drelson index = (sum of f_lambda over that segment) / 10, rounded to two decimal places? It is 7.23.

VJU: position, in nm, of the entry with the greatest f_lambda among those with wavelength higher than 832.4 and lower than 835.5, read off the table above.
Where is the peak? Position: 834.559 nm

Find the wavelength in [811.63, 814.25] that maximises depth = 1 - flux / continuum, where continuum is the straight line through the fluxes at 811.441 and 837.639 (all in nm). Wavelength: 811.815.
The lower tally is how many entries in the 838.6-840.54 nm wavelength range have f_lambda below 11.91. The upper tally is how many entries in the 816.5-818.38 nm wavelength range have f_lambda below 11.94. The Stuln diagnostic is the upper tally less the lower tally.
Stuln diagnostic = -2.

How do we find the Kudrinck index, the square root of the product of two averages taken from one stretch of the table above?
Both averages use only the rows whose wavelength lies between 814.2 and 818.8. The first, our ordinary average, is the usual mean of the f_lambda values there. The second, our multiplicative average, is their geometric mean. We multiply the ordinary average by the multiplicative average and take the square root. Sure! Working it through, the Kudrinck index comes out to 11.8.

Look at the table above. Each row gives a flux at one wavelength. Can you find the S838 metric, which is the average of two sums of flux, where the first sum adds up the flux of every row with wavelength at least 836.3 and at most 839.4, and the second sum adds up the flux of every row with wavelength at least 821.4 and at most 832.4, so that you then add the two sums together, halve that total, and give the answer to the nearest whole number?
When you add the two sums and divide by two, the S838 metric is 215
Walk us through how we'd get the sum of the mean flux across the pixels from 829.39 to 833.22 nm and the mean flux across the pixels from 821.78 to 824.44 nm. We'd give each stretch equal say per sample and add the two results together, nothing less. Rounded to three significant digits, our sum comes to 23.1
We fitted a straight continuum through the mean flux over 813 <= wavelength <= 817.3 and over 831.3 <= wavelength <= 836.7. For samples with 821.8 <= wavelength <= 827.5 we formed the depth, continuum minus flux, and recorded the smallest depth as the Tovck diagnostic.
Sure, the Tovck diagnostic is -0.3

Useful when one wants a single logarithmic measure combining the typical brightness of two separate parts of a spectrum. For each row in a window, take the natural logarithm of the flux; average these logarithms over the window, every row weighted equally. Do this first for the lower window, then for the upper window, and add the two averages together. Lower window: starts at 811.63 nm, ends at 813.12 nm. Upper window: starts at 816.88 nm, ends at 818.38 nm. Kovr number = 4.95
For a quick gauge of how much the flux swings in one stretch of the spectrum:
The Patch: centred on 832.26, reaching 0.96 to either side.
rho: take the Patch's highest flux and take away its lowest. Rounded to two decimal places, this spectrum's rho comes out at 1.37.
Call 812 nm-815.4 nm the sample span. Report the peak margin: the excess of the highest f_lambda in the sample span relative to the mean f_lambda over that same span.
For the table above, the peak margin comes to 0.28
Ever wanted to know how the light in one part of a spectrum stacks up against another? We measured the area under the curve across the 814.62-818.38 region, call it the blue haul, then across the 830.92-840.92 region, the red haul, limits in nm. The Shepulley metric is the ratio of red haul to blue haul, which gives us 2.6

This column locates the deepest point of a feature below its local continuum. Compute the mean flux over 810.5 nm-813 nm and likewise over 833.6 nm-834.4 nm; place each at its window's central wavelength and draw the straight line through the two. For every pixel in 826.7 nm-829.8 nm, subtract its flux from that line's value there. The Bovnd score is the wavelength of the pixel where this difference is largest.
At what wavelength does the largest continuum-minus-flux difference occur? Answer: 829.196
